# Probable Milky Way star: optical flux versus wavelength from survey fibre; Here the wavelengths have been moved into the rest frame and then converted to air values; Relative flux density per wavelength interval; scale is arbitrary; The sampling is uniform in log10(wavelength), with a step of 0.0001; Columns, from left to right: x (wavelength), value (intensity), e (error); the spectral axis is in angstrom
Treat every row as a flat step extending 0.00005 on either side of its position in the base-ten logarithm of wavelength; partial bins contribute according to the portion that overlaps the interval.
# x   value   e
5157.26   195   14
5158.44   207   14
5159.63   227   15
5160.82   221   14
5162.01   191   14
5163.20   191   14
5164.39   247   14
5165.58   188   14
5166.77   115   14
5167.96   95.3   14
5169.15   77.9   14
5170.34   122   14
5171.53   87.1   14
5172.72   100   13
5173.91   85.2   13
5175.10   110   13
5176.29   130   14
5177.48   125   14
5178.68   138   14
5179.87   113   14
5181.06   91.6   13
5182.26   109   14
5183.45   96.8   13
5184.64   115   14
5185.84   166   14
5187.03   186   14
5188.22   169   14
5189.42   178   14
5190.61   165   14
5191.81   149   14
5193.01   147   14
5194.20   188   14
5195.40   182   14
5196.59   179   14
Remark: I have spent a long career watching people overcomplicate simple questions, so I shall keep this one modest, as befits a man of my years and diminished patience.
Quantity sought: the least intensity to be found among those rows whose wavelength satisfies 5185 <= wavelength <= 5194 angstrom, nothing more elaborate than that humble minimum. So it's 147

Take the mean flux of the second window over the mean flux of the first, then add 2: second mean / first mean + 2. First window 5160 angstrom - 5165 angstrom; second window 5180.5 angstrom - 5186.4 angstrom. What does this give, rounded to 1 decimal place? 2.5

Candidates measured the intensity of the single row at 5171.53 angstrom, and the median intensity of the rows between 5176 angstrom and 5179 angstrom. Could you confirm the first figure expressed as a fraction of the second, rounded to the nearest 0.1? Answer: 0.7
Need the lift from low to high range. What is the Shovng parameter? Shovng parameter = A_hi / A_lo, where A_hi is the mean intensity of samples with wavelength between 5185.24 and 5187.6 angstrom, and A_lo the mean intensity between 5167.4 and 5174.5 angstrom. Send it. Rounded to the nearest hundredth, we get 1.86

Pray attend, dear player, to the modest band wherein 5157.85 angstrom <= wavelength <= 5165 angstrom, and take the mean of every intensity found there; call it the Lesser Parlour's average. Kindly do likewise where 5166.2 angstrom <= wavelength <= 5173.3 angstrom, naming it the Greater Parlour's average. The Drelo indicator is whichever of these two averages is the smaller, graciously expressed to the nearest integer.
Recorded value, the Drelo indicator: 100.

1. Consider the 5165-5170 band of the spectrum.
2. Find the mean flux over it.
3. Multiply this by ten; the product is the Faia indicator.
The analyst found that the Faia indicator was 1190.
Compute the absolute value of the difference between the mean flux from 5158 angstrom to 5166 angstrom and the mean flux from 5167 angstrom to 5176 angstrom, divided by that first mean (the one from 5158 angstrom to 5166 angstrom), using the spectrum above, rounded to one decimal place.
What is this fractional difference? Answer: 0.5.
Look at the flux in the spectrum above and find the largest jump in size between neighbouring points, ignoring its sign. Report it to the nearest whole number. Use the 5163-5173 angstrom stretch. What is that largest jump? 73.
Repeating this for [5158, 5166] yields 59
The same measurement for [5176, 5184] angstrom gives 25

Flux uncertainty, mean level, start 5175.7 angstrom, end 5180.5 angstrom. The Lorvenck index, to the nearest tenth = 14.0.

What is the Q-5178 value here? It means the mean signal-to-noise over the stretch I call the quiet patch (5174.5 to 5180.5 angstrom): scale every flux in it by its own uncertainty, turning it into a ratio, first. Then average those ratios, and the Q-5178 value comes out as 8.9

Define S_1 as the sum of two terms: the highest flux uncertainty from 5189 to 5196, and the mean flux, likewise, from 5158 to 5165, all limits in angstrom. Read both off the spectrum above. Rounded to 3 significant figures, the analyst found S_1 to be 228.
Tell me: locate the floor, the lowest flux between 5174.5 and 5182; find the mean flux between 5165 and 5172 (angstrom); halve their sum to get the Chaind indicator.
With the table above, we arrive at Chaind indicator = 103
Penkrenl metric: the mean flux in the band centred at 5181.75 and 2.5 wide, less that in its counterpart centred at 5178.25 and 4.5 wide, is -26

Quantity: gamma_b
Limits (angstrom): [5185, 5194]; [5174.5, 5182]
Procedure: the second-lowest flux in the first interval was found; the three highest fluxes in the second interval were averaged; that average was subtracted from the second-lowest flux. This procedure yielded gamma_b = 18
